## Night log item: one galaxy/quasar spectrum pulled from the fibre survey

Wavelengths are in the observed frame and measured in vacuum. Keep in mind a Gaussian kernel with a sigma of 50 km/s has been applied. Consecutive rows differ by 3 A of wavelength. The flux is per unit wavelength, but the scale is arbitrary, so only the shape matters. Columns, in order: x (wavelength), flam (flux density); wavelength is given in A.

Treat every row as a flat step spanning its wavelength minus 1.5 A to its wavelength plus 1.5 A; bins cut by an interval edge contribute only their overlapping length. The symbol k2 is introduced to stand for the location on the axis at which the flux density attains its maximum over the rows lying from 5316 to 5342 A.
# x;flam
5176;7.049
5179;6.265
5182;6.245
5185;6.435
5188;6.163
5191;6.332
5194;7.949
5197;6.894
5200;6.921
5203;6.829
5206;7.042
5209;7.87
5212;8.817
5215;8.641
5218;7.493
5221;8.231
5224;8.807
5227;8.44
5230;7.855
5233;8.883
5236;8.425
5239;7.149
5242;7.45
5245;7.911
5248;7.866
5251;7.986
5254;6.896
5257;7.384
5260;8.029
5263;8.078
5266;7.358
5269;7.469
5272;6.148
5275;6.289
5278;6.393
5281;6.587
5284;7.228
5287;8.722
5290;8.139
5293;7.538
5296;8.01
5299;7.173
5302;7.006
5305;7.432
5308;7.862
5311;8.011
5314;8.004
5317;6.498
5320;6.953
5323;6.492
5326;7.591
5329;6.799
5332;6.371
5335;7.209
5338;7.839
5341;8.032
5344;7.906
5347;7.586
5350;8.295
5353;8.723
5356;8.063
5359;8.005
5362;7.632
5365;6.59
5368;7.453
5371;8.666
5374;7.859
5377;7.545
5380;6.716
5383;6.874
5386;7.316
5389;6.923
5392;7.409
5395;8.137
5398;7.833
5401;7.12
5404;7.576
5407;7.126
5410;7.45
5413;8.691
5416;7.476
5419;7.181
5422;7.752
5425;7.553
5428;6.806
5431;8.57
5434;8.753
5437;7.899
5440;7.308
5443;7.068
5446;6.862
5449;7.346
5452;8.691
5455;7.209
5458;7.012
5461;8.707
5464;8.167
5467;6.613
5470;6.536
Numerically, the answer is 5341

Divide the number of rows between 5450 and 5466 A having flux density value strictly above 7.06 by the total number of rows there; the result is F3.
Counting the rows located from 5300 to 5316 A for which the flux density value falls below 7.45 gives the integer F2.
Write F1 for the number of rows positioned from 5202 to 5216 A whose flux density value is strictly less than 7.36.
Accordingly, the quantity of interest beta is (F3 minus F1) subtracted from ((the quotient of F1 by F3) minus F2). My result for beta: 2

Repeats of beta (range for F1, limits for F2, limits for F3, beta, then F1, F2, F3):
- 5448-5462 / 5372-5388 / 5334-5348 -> 2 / 3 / 3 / 1.00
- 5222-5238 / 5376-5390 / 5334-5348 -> -5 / 0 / 4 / 1.00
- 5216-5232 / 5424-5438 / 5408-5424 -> -2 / 0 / 1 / 1.00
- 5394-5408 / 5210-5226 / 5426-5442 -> 4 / 2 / 0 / 0.80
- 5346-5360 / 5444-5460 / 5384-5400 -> -5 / 0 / 4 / 0.80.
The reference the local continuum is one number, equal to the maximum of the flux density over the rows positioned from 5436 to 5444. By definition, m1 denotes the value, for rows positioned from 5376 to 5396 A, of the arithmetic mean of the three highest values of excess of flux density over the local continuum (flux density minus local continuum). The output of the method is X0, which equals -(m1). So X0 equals 0.20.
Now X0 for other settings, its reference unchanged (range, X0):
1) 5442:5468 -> -0.62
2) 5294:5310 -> 0.13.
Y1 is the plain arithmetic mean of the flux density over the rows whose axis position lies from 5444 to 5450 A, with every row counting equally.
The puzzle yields 7.1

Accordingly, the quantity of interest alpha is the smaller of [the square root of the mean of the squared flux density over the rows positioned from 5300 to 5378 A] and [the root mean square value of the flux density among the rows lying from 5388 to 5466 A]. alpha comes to 7.58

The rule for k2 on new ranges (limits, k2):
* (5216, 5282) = 5233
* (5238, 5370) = 5353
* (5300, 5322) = 5311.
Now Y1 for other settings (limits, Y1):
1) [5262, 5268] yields 7.7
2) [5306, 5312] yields 7.9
